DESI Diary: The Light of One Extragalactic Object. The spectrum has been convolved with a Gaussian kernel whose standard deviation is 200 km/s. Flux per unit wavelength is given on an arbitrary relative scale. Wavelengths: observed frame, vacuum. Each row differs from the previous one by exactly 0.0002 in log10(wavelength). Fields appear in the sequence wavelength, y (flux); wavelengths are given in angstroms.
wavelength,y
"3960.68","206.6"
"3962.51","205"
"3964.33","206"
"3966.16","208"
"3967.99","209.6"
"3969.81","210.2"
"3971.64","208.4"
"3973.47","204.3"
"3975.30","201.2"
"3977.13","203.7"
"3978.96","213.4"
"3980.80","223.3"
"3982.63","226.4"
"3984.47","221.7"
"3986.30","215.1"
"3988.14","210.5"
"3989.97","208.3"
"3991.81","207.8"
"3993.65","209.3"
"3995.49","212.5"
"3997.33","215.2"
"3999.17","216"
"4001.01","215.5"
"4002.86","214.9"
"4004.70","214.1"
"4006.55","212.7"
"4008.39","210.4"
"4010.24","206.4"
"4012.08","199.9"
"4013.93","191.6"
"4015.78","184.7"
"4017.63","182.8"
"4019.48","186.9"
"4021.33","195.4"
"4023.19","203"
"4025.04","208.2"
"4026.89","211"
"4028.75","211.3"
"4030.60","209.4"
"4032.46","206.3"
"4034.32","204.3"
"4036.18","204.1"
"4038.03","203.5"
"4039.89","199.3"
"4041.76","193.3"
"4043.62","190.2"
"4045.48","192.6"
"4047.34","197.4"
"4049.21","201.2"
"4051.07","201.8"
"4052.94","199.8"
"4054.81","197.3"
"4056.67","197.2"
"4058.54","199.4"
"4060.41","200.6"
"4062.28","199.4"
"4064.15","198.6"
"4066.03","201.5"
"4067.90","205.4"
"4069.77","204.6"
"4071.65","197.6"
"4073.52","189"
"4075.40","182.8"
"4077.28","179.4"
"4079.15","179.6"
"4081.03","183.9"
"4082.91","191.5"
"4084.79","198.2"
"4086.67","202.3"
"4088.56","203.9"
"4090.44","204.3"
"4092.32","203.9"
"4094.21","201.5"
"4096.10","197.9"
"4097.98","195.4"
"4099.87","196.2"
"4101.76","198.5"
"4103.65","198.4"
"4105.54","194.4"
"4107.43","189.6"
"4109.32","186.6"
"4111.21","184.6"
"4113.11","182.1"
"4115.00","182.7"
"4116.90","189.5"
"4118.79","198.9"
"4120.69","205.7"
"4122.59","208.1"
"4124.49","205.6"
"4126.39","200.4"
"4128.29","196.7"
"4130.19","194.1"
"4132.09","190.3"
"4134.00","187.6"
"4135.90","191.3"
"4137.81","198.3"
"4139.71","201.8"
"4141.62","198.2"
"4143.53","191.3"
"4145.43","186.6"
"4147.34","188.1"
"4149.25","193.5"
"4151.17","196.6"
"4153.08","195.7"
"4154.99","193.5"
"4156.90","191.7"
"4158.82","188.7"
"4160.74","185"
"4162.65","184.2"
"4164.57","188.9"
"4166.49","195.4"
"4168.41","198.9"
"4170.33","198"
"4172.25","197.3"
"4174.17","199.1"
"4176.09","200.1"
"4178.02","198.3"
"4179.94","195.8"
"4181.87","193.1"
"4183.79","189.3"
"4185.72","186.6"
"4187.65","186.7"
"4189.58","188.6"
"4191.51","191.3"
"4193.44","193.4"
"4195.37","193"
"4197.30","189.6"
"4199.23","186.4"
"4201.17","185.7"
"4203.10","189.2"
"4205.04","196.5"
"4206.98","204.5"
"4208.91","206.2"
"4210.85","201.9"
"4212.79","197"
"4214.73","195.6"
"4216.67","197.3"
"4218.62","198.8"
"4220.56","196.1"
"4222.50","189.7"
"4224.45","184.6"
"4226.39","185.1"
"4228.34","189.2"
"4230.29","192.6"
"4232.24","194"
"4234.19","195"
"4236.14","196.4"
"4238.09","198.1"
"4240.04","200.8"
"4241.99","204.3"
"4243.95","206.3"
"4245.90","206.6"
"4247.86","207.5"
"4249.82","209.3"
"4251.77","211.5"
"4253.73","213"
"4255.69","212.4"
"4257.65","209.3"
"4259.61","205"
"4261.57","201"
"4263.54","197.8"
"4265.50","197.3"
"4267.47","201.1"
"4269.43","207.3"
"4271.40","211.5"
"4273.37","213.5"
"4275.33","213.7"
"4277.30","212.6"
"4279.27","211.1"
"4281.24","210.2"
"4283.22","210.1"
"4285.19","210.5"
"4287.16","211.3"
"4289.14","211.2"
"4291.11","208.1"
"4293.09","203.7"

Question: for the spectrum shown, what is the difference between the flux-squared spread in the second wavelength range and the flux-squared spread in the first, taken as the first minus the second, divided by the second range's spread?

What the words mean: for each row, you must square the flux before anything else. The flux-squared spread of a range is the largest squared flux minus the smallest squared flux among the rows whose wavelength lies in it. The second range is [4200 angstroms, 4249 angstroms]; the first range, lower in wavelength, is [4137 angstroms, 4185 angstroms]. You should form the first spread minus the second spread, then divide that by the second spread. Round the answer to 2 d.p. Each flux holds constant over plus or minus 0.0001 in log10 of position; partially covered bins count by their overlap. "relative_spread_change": -0.24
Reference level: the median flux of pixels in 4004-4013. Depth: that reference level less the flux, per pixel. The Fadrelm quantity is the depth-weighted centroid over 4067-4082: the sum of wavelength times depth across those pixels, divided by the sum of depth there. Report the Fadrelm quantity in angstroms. 4076.4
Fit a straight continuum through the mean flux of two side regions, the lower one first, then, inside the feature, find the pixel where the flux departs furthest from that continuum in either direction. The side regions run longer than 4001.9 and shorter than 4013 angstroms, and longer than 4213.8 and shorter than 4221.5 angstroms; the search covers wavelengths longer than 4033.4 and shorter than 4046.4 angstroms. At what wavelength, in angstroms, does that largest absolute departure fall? 4043.62 angstroms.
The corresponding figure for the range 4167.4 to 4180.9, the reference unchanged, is 4179.94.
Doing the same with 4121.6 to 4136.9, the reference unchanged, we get 4134.00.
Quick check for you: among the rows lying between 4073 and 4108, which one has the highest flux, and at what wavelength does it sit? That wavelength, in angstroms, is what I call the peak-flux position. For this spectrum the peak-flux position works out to 4090.44 angstroms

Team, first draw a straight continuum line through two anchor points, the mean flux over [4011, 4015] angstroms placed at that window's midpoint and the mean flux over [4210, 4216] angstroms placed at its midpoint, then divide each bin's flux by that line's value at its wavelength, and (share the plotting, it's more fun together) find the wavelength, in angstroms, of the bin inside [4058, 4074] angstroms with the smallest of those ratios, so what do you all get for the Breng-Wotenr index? 4073.52 angstroms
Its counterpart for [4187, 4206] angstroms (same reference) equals 4201.17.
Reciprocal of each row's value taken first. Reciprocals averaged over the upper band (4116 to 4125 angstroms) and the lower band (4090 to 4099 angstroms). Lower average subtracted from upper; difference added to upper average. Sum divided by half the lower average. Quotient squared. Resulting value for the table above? 3.9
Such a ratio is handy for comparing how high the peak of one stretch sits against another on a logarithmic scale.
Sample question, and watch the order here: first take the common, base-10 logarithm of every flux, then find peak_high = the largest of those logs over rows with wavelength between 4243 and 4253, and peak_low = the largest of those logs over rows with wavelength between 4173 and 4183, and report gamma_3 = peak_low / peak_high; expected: 0.99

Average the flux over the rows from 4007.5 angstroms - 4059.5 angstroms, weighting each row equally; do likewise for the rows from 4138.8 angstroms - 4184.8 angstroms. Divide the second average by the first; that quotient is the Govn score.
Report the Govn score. 0.97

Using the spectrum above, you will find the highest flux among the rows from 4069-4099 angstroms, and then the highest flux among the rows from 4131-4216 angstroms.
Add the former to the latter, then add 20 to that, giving 431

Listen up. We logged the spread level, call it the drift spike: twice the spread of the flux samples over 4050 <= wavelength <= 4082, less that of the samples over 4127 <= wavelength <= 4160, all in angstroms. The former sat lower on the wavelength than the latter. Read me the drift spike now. 13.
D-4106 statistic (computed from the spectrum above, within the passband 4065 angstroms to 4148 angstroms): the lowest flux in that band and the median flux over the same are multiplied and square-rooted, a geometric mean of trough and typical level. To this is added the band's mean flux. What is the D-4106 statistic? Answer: 382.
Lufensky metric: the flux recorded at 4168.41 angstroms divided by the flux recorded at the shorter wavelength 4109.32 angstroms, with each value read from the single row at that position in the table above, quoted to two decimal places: 1.07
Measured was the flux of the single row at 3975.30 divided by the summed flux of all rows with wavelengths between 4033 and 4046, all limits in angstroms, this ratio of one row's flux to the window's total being 0.145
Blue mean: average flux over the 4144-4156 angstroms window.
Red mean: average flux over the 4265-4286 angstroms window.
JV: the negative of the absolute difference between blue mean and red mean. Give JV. -17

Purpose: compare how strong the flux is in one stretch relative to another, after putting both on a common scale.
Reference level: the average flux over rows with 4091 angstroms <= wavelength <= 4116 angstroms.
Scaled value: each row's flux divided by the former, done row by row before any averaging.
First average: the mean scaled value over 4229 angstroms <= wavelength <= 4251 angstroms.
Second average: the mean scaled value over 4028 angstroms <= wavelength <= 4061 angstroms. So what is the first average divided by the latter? 1.00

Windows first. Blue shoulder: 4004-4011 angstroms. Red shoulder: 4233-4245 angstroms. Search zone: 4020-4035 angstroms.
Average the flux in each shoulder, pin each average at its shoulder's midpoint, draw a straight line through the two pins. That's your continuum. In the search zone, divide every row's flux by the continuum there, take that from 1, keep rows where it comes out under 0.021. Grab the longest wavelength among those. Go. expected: 4032.46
